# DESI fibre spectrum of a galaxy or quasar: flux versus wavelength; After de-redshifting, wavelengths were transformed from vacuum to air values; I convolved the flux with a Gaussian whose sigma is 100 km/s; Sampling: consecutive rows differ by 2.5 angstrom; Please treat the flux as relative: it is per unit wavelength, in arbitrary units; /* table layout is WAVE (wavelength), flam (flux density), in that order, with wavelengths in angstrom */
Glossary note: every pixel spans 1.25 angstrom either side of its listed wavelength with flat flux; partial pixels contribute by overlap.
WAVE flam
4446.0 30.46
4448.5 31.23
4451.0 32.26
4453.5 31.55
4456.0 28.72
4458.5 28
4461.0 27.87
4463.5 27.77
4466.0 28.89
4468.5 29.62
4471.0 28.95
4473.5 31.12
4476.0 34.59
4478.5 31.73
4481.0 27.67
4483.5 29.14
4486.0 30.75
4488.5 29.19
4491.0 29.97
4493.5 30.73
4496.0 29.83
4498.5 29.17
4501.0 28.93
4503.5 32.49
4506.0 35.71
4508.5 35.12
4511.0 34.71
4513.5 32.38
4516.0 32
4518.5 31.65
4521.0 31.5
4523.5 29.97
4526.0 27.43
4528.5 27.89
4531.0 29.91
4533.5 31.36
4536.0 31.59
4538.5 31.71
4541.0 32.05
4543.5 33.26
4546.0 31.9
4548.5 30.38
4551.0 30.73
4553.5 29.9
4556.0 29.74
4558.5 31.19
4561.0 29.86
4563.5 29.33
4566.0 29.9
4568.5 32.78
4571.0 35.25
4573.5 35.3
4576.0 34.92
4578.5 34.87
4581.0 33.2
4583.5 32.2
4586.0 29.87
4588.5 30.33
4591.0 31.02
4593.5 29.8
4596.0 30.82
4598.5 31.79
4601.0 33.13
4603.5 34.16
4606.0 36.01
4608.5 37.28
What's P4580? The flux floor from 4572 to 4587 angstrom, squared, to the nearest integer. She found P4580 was 892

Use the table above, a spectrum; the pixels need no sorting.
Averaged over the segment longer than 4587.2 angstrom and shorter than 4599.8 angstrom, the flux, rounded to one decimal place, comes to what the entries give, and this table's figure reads 30.8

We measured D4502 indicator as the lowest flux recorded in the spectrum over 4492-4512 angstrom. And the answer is 28.93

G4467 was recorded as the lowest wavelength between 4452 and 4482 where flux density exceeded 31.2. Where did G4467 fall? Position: 4453.5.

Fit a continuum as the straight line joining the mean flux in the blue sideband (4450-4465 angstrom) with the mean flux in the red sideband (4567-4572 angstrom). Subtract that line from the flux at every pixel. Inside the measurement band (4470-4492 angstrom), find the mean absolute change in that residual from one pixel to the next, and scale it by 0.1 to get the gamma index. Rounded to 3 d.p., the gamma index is 0.222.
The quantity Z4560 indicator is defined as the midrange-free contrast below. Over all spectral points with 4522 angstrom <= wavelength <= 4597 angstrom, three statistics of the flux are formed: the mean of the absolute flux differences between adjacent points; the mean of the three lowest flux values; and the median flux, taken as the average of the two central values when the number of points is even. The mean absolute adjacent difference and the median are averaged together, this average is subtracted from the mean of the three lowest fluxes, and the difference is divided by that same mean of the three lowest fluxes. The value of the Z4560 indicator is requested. 0.433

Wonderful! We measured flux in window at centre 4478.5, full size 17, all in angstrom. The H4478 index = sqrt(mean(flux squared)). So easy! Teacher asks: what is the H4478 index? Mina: 30.6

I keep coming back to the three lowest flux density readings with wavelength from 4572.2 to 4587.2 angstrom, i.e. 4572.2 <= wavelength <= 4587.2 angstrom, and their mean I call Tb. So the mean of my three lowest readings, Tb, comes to 31.8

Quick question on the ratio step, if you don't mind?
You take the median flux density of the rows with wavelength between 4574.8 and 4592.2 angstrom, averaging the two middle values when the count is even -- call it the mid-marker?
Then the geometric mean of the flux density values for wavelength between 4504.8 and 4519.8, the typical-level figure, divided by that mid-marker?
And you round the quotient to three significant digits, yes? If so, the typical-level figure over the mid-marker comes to 1.04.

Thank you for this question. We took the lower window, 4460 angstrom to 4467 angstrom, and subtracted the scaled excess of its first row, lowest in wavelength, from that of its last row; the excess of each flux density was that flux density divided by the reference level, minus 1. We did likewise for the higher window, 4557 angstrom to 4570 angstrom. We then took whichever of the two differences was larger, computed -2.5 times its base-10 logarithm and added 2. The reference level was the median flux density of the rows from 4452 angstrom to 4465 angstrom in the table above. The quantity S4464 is 5.1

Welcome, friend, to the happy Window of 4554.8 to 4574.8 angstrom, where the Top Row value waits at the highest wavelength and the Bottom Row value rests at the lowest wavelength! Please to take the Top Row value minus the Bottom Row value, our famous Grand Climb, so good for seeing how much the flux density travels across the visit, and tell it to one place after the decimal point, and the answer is 5.6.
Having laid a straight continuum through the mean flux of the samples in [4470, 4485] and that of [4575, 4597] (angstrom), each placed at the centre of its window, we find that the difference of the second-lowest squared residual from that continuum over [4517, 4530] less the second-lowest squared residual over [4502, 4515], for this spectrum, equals -2.3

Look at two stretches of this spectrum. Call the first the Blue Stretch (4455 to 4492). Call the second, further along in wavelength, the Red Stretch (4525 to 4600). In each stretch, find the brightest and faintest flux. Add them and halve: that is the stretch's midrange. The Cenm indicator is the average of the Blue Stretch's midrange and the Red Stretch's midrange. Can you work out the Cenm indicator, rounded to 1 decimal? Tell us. 31.2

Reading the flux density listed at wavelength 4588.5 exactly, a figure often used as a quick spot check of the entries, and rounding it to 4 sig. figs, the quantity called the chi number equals 30.33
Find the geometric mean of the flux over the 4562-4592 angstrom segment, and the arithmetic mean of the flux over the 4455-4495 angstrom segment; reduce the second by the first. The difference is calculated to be -2.7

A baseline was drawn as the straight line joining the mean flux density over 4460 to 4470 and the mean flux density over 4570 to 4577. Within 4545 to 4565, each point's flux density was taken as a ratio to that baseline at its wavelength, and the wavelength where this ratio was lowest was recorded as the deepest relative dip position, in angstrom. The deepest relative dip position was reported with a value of 4563.5 angstrom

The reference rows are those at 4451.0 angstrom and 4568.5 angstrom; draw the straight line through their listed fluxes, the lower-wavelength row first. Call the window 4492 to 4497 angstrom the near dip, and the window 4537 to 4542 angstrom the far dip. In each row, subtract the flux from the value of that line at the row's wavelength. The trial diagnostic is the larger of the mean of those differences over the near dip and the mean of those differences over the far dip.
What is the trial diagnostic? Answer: 2.2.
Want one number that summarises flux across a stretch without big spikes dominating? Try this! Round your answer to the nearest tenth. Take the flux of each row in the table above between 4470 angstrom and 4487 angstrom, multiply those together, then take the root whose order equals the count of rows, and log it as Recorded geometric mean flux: 30.5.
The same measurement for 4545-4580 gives 31.8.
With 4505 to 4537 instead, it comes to 31.5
